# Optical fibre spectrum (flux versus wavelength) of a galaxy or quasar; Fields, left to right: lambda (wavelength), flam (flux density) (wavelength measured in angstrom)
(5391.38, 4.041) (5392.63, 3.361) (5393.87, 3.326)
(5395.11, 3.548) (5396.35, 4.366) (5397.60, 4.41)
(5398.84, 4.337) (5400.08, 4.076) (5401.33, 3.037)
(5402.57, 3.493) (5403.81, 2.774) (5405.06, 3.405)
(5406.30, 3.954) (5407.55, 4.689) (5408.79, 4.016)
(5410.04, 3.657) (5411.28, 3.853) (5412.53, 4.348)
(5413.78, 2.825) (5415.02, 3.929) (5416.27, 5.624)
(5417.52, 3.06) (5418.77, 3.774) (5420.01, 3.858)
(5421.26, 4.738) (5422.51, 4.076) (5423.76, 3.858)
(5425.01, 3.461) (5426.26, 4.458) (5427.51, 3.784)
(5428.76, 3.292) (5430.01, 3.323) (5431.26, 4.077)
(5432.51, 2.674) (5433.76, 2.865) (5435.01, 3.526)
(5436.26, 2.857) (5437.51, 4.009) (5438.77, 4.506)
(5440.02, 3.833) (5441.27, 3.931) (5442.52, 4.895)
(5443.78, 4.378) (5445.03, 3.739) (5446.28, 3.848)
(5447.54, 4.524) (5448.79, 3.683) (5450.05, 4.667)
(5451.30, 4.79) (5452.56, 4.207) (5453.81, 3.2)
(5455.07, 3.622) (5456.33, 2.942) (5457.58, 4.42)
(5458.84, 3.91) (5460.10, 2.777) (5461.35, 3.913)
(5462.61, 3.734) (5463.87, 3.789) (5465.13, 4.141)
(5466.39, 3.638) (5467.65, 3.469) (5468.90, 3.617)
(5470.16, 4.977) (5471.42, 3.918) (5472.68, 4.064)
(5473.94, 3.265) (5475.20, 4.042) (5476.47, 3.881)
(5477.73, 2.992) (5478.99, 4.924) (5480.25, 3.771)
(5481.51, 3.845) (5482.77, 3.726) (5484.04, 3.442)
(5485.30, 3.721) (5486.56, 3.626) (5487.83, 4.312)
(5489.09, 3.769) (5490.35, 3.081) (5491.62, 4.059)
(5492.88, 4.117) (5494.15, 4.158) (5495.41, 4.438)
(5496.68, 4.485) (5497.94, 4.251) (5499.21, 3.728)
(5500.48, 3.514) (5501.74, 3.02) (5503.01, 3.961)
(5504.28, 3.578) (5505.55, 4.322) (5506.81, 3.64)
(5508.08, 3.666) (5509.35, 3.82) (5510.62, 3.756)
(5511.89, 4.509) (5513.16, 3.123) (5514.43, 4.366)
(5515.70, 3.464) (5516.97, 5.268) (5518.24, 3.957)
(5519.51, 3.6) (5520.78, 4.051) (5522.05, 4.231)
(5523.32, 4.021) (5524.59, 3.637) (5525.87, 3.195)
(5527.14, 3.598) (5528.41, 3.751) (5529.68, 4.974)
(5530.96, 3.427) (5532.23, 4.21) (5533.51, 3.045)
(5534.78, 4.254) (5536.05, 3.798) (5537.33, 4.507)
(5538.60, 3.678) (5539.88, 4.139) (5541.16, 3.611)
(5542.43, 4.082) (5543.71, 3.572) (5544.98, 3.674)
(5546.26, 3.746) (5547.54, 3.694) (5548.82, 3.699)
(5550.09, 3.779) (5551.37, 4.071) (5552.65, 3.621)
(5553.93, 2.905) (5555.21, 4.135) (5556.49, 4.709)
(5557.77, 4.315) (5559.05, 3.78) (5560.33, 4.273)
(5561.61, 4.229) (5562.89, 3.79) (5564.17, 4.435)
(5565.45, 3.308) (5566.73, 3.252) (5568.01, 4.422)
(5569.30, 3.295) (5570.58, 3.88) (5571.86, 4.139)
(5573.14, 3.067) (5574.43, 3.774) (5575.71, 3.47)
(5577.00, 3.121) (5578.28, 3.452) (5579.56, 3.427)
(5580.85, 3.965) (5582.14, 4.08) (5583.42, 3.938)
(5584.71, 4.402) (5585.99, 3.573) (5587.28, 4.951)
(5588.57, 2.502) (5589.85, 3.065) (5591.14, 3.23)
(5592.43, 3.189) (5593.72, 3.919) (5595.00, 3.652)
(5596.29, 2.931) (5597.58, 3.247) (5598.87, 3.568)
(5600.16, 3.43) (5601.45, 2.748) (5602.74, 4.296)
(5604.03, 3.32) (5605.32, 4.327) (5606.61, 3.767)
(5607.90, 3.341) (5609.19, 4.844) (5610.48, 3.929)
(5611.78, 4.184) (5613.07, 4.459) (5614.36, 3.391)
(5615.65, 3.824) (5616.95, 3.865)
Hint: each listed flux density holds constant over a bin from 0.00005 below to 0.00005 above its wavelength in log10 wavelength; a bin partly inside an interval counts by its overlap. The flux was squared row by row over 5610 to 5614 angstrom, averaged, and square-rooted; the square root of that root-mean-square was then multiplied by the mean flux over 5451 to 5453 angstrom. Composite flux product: 9.2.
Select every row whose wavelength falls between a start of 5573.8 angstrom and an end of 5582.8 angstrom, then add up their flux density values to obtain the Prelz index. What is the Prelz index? 25.3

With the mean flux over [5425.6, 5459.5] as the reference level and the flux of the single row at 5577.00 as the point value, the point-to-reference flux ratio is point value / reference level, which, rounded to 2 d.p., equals 0.81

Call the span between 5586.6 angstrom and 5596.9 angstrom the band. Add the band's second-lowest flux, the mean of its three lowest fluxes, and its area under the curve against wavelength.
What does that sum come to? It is 41.1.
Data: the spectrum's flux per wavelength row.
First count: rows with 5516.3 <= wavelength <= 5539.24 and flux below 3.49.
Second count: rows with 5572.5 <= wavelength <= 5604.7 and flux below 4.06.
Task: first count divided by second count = 0.1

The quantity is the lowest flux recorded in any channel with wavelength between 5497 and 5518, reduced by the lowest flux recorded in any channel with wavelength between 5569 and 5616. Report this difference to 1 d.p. 0.5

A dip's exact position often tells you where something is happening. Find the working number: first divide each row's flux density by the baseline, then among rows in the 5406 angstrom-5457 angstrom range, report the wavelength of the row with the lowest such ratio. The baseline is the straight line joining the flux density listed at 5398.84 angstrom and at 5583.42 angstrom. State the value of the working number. 5432.51 angstrom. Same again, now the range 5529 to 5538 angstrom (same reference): 5533.51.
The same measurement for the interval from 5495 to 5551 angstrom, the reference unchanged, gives 5501.74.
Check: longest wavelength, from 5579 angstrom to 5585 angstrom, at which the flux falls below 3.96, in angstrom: 5583.42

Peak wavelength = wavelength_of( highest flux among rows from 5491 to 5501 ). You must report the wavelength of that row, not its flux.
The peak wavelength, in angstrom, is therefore 5496.68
